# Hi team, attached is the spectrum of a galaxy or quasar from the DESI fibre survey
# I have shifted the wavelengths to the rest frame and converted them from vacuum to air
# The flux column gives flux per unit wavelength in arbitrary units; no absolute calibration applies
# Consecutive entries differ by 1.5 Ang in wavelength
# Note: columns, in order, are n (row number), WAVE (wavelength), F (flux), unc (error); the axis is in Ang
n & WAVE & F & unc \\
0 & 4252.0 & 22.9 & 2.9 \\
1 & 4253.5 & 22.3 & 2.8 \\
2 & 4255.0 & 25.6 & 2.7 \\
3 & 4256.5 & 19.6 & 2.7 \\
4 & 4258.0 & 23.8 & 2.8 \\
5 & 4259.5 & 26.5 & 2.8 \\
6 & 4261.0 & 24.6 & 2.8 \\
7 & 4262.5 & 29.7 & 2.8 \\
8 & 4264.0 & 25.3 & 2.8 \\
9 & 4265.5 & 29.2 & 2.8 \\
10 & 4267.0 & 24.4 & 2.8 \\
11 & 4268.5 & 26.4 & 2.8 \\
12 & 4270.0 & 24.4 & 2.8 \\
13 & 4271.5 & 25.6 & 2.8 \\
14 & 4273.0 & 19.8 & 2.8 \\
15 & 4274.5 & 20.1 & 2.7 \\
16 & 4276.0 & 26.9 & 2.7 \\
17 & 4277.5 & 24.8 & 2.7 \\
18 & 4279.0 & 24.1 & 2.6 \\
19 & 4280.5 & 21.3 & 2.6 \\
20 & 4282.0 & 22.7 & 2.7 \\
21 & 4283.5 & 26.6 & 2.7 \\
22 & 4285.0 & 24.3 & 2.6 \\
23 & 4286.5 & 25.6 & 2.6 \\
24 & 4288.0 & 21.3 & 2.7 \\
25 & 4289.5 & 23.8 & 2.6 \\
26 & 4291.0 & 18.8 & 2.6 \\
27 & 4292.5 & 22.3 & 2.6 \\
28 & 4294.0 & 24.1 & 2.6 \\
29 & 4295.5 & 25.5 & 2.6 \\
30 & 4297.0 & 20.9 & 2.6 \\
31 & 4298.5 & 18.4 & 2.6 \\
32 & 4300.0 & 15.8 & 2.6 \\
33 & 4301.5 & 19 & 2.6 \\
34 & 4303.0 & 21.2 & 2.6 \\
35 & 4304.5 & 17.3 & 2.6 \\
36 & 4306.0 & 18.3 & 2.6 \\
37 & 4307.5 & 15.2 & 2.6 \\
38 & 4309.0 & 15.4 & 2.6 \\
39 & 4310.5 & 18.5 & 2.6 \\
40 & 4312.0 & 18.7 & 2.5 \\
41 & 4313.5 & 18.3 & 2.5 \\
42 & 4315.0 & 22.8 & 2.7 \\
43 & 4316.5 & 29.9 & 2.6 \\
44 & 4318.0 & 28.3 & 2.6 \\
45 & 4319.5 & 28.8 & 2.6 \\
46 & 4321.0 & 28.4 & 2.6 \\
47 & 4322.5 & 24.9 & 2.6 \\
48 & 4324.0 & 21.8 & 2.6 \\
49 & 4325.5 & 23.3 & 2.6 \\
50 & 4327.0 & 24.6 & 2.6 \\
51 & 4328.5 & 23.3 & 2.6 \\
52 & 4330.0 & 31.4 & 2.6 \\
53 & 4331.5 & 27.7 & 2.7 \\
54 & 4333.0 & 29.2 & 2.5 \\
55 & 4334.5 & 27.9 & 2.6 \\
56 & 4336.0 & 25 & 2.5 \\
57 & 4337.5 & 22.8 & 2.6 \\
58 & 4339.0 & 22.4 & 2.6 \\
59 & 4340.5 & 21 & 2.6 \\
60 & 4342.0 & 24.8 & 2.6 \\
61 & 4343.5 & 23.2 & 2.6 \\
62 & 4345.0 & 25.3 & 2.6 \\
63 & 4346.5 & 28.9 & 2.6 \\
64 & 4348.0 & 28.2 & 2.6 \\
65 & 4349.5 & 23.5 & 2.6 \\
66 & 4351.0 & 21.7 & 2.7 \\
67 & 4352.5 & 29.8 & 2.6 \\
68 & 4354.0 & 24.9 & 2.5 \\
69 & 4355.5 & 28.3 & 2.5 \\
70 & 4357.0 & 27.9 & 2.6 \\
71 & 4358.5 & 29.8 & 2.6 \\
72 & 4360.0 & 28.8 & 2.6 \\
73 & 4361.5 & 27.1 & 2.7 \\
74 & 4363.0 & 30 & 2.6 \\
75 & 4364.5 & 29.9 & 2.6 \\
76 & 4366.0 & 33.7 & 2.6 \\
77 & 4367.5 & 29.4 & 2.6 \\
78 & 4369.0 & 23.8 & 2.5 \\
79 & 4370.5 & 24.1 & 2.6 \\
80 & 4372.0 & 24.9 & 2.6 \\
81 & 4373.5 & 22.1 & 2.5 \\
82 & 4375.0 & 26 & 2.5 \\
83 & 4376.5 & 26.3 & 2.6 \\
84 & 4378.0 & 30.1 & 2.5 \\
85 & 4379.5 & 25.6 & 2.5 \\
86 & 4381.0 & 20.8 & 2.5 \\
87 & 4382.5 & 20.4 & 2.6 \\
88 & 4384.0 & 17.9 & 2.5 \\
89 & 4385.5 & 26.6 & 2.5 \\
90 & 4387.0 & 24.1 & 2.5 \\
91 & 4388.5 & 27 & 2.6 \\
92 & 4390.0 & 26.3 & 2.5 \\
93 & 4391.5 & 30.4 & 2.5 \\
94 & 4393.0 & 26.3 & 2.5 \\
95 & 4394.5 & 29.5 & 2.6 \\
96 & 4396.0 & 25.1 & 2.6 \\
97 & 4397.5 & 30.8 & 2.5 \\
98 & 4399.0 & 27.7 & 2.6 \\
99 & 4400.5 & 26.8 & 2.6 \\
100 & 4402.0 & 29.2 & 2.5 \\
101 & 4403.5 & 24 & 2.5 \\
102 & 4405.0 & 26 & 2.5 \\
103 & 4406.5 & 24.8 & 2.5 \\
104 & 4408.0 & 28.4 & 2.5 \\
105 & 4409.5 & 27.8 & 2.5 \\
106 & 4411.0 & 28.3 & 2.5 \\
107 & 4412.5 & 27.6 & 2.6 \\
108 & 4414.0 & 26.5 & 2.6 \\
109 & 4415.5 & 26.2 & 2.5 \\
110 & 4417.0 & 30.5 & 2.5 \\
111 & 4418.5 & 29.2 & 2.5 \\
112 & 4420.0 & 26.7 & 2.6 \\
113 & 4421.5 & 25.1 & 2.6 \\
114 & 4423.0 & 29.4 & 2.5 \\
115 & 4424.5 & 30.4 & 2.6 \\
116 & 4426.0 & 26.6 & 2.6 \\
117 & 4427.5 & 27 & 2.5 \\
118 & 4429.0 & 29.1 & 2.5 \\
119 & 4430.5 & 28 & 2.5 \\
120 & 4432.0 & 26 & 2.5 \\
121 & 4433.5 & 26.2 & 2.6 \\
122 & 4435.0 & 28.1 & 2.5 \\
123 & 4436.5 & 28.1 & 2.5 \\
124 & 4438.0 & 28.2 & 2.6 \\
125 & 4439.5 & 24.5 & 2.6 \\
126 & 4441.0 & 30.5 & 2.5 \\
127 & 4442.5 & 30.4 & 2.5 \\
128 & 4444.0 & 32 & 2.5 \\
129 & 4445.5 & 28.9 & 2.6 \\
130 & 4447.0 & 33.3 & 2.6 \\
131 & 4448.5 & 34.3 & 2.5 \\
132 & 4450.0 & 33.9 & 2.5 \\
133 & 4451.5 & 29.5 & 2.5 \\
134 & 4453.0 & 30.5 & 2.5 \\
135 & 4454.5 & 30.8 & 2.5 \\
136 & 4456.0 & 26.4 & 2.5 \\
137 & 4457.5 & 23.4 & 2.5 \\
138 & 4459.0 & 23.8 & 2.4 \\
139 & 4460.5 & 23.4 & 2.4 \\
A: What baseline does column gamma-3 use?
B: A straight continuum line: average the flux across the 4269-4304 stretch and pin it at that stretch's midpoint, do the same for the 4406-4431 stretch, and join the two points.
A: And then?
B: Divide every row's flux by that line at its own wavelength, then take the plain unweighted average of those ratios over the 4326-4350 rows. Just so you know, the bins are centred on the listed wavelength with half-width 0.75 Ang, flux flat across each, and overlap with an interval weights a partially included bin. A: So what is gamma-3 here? 1.04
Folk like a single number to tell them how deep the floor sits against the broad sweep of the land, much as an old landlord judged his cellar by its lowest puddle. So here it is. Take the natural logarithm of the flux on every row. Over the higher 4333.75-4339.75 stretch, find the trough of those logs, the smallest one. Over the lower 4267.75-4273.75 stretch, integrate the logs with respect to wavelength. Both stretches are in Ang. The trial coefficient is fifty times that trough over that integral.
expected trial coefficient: 8.16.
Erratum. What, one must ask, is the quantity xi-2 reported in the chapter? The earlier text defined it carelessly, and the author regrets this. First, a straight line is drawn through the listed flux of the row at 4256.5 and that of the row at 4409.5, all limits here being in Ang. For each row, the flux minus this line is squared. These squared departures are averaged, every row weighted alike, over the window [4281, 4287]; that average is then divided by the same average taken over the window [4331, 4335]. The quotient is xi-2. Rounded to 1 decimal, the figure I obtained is 0.7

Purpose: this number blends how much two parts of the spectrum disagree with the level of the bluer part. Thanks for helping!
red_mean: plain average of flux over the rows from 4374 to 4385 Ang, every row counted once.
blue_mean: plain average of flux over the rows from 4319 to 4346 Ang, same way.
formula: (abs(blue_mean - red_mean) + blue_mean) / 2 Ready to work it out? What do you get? 13.4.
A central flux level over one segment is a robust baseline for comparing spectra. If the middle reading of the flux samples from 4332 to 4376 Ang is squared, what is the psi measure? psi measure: 676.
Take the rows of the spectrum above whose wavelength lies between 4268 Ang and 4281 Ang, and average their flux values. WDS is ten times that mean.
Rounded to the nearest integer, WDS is 237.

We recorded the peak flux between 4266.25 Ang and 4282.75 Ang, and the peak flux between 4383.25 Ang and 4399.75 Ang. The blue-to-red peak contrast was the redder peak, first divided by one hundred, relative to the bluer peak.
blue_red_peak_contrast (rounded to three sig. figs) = 0.0114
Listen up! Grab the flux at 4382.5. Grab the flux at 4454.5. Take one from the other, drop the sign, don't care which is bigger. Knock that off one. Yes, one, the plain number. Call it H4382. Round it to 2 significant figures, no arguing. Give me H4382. -9.4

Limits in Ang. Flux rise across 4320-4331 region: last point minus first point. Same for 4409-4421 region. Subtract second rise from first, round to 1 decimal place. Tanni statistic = 4.1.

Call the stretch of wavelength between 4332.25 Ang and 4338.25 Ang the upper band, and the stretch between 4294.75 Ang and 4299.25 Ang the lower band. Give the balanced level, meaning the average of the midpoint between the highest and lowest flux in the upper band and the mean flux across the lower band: 23.8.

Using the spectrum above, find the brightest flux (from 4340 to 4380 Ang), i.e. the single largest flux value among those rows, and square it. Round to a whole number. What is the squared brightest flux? 1136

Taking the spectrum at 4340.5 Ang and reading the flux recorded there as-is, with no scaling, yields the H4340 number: 21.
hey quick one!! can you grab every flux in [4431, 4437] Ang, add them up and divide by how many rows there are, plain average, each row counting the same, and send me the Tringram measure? 27.1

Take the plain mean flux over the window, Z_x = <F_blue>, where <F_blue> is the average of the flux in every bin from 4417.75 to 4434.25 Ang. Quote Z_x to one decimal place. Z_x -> 27.6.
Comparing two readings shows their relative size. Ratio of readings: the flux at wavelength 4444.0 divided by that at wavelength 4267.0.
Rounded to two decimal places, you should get 1.31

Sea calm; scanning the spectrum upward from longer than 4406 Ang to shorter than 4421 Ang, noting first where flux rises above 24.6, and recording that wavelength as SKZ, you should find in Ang 4406.5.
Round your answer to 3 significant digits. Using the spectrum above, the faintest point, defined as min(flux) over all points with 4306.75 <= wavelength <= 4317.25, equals 15.2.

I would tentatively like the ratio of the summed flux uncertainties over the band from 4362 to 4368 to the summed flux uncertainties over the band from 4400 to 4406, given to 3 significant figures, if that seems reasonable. 1.03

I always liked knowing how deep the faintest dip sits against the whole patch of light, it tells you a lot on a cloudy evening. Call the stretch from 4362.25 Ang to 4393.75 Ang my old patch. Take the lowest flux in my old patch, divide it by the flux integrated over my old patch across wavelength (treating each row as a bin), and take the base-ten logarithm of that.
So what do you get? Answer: -1.66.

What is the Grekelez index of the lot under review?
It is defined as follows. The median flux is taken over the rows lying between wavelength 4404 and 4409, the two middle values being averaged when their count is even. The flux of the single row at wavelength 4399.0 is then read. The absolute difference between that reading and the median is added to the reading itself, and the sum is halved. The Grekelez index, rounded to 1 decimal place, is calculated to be 14.7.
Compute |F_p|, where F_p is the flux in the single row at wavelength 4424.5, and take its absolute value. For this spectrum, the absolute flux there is 30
